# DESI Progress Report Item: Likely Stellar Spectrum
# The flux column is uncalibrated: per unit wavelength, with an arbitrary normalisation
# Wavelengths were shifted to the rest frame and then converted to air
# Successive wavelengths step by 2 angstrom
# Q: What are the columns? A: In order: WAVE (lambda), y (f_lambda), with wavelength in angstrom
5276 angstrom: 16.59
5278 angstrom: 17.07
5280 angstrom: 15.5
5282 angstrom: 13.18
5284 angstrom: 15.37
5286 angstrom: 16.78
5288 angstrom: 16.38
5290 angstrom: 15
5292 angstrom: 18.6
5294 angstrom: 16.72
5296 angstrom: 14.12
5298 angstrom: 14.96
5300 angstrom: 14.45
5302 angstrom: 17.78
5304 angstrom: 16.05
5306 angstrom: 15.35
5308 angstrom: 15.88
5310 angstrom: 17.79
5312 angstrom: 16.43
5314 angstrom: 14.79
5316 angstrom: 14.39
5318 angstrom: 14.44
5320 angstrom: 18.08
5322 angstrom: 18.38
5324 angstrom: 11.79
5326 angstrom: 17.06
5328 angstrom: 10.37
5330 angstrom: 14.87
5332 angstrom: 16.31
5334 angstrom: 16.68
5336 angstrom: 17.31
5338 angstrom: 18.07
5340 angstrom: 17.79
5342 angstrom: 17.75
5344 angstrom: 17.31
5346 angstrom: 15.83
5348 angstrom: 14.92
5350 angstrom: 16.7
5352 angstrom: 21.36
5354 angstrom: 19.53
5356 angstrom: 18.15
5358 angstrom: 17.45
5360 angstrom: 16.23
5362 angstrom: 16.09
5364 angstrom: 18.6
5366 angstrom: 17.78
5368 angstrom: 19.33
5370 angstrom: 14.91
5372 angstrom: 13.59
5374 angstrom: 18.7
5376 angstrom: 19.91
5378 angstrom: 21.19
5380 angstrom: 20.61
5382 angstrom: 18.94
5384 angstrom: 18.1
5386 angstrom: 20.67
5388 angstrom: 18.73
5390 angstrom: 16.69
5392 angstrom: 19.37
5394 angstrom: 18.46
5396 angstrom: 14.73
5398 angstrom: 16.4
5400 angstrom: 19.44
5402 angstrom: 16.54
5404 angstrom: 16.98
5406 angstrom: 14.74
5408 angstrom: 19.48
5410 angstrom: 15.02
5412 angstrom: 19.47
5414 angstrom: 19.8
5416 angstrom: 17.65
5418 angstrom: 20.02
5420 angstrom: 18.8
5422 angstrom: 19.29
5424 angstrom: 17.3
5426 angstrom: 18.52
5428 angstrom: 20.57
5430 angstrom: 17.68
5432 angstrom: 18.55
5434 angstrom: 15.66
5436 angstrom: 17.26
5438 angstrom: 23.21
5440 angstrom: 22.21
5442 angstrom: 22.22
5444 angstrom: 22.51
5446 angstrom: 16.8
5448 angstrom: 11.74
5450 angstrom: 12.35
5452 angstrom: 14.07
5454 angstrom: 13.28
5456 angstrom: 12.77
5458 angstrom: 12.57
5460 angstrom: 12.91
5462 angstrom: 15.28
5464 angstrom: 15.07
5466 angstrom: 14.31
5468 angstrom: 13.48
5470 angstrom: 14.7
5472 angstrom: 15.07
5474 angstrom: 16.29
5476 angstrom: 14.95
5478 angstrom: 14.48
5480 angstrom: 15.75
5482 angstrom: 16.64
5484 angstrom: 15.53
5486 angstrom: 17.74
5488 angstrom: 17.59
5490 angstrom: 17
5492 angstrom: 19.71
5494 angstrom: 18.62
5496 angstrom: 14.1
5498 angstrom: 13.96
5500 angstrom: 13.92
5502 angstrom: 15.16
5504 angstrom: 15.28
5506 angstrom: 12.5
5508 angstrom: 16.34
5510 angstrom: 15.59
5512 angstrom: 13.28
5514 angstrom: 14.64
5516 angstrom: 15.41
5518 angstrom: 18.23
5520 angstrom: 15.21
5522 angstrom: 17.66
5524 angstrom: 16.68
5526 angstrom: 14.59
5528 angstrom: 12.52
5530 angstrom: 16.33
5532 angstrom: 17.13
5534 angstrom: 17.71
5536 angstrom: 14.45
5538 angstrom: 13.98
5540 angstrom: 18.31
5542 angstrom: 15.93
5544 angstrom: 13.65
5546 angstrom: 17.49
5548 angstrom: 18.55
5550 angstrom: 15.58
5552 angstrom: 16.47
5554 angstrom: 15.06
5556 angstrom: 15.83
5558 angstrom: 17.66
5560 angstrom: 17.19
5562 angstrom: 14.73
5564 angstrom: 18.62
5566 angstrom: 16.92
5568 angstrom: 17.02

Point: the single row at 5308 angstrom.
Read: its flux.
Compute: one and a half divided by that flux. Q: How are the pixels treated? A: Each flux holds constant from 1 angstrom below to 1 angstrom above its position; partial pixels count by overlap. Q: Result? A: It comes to 0.094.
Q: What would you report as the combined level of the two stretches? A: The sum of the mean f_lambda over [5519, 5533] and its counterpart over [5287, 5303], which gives 31.7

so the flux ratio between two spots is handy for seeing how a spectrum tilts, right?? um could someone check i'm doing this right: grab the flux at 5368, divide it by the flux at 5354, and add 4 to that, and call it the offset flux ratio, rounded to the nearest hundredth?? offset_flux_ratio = 4.99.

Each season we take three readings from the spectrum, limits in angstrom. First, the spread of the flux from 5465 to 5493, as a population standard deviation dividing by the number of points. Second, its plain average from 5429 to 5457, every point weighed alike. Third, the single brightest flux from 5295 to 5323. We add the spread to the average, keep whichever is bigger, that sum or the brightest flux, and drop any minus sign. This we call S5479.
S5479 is 18.8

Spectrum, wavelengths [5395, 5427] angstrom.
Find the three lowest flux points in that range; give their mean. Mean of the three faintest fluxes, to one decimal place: 14.8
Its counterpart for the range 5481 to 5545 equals 12.8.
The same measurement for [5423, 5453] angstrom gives 12.7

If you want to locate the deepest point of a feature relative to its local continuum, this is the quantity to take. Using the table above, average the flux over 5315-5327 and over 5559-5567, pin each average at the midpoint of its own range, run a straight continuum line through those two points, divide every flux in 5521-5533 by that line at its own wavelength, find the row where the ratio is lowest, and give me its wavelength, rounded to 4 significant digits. 5528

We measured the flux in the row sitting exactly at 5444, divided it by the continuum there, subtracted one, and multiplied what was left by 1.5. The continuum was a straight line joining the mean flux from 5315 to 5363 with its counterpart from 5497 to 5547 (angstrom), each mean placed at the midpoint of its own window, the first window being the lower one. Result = 0.6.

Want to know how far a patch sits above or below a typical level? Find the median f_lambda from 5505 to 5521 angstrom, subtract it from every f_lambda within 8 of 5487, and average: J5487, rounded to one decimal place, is 2.0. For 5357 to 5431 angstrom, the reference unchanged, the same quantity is 2.7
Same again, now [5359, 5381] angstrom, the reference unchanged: 2.6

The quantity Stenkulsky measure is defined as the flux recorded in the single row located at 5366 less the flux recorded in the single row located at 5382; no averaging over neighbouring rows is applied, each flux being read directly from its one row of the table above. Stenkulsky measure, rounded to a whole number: -1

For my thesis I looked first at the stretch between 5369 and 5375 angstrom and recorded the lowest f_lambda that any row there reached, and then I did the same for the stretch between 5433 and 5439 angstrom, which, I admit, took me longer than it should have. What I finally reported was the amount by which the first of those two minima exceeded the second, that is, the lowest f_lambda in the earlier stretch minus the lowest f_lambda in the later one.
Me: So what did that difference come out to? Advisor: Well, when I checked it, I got -2.1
